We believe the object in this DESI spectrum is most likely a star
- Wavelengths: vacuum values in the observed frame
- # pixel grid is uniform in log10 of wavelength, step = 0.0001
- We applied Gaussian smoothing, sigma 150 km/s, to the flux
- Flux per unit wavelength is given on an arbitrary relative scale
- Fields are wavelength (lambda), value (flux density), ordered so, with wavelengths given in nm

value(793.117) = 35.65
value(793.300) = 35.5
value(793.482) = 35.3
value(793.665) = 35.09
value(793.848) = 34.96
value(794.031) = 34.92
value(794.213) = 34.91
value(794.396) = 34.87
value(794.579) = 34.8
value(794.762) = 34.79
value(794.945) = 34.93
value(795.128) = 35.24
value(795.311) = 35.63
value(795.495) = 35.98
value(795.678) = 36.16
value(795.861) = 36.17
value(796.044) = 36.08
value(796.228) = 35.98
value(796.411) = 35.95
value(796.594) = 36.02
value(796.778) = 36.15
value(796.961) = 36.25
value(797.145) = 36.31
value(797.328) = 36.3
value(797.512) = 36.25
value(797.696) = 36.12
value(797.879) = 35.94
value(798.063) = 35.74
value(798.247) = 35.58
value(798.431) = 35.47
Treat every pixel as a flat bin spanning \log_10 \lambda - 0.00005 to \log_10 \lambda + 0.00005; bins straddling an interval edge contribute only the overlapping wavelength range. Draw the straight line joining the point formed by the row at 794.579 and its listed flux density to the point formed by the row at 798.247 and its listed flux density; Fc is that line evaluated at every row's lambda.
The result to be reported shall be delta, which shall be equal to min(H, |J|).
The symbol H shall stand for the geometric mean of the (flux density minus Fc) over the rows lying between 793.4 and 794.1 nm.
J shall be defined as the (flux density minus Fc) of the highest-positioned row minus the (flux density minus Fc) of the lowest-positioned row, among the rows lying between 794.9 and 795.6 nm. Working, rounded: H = 0.40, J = 0.9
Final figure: 0.40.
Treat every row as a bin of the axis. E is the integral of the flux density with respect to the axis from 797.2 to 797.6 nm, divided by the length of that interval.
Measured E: 36.3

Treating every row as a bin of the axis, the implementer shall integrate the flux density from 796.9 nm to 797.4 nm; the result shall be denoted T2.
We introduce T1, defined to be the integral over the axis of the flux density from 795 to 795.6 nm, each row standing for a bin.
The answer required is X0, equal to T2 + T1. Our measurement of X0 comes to 39.5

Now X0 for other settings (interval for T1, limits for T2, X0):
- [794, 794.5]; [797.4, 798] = 39.1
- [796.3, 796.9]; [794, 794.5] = 39.1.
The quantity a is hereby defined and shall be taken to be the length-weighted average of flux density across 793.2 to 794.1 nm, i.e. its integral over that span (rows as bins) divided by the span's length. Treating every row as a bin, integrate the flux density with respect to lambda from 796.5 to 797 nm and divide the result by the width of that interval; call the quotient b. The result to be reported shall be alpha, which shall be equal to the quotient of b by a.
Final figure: 1.03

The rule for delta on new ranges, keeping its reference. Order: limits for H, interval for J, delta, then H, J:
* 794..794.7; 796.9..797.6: 0.00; 0.00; -0.1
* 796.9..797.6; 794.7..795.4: 0.72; 0.91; 0.7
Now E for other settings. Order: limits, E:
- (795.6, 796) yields 36.2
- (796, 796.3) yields 35.9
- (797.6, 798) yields 36.0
